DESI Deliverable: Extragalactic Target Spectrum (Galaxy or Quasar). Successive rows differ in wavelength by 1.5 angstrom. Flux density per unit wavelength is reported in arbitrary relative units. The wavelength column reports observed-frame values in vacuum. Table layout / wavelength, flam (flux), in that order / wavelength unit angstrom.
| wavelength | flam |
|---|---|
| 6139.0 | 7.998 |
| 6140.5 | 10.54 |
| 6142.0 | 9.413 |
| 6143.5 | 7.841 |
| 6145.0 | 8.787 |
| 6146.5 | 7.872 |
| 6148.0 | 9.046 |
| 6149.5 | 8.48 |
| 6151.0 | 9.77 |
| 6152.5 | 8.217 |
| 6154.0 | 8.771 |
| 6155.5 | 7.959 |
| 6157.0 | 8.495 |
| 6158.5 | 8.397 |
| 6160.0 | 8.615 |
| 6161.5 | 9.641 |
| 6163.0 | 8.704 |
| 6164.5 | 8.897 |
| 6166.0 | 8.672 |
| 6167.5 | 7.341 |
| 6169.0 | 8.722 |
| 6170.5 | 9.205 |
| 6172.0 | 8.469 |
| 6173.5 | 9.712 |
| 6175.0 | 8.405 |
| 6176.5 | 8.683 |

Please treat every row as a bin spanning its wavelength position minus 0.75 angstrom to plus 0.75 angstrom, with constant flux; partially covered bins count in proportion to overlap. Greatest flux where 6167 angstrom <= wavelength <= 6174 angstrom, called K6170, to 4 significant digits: 9.712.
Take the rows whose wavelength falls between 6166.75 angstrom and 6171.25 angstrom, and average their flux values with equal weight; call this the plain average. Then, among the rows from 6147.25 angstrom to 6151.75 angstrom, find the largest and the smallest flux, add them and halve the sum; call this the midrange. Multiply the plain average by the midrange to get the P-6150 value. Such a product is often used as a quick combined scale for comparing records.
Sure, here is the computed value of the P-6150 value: 76.9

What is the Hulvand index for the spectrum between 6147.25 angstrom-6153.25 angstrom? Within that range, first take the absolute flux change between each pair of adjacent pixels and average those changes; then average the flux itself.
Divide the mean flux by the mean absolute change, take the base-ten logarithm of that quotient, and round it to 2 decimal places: 0.89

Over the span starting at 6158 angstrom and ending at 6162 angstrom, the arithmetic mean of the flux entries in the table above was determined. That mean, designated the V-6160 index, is 8.9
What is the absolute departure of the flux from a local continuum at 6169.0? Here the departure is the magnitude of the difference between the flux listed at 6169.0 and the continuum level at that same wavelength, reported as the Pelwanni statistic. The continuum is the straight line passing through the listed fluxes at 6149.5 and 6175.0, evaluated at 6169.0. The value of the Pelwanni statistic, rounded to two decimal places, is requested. 0.30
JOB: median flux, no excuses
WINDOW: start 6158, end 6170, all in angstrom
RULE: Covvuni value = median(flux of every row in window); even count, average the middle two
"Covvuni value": 8.69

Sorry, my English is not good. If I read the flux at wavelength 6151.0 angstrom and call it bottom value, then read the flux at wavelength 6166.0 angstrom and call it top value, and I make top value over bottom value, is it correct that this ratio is 0.89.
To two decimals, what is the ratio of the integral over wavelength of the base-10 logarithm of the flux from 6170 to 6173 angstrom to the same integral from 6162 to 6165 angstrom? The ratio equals 1.00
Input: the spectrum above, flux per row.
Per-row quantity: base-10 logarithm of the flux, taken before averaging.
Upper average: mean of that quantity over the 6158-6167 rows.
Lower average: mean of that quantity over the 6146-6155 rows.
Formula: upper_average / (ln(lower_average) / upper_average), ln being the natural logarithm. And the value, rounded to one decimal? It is -14.0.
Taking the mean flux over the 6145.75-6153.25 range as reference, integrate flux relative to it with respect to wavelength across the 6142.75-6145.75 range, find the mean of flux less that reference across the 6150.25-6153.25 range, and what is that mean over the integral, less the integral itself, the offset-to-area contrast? -2.8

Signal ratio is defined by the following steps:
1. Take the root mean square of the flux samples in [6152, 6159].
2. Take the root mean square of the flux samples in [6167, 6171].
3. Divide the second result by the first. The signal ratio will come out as 1.01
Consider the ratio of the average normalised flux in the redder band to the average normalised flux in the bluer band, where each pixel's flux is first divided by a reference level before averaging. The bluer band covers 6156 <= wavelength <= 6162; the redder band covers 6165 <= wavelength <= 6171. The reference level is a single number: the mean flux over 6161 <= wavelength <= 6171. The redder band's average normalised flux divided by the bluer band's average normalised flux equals 0.97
